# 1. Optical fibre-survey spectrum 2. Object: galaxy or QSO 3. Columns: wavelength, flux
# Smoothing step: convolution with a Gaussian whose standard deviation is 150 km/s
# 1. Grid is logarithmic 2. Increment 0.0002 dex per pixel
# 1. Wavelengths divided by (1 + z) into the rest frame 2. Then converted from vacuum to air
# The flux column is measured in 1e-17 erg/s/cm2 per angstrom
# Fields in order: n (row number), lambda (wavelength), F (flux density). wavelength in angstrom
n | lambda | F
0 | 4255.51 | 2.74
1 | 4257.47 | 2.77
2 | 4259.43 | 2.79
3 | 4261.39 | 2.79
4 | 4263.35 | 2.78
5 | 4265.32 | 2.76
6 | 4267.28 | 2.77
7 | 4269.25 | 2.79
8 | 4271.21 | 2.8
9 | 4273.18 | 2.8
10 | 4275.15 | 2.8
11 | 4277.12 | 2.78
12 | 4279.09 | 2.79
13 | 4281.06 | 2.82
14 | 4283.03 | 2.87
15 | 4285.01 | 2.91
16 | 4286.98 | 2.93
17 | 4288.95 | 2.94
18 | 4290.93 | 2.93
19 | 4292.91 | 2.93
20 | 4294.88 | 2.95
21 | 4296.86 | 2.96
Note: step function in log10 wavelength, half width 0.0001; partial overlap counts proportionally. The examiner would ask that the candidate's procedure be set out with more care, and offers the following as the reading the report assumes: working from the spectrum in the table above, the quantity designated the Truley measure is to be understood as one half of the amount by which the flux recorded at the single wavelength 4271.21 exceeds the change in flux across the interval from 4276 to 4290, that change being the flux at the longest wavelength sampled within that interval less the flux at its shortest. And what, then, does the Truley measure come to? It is 1.32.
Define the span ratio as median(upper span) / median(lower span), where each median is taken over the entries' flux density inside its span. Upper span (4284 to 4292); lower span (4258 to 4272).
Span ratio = 1.050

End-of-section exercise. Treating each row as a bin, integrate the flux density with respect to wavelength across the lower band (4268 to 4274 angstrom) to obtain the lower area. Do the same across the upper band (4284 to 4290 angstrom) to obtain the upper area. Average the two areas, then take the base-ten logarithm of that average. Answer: 1.23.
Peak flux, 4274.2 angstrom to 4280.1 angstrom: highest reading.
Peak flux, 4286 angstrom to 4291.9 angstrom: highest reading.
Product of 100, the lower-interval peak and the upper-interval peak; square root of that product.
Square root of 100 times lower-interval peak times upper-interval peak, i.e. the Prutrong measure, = 28.7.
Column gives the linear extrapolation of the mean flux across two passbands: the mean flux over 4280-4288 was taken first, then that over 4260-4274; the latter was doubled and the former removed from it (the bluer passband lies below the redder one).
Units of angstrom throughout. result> 2.69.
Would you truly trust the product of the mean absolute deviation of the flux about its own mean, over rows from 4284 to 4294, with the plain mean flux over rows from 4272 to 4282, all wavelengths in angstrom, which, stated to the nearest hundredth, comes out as 0.02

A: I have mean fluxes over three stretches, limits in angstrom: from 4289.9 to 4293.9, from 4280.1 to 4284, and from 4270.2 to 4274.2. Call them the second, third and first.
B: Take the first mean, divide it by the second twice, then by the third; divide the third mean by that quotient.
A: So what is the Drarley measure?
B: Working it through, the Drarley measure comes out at 24.8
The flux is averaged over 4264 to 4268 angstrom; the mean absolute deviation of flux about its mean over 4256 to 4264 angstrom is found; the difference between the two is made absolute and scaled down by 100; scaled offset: 0.0276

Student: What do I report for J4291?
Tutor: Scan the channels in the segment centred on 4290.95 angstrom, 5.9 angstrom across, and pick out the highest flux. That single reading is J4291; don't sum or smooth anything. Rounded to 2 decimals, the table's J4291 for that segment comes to 2.94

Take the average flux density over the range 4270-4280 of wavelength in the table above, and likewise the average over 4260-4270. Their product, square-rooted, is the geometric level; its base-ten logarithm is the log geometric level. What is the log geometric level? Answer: 0.445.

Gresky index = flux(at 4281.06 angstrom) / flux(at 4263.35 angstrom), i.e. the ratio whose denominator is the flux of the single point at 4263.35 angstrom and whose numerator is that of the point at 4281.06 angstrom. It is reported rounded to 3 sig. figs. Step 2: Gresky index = 1.01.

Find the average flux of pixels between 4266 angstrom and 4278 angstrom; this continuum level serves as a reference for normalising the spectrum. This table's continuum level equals 2.79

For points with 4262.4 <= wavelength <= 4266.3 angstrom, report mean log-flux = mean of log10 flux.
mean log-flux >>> 0.442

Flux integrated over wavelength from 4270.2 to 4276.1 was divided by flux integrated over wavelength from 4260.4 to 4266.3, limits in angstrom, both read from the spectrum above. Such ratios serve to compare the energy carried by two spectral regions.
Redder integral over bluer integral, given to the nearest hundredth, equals 1.01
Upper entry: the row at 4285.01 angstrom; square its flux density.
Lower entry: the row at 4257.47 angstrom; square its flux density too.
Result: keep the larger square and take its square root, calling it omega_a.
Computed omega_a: 2.91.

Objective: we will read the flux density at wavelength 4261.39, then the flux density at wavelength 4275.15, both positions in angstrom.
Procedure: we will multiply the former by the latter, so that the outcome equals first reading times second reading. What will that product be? 7.8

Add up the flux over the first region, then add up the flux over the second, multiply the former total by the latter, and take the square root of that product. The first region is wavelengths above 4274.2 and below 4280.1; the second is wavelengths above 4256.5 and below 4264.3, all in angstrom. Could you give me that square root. 9.7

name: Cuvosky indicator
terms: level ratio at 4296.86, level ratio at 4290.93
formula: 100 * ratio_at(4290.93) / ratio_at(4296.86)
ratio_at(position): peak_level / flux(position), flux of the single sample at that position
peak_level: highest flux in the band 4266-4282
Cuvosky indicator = 101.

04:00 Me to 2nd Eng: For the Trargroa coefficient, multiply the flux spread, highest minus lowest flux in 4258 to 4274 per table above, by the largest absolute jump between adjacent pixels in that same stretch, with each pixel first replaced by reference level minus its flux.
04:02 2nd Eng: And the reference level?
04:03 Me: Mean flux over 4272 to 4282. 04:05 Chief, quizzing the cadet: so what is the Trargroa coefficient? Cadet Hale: 0.001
